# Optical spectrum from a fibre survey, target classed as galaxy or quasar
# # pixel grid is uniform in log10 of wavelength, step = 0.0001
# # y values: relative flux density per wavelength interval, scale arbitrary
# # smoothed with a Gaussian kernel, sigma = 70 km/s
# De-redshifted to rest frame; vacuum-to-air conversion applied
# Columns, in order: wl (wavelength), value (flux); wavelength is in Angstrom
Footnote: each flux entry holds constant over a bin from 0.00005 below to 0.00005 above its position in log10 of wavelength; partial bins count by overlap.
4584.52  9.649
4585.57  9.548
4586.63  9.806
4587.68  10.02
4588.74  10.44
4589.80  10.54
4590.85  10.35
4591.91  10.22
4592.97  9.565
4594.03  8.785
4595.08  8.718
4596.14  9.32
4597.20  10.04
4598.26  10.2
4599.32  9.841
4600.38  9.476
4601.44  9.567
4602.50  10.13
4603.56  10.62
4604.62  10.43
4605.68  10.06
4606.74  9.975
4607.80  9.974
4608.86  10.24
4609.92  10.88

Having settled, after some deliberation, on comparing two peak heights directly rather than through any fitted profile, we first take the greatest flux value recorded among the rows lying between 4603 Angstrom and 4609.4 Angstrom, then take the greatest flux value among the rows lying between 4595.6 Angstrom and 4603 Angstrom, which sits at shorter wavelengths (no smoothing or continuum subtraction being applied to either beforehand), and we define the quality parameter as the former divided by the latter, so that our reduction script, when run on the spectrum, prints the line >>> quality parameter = 1.04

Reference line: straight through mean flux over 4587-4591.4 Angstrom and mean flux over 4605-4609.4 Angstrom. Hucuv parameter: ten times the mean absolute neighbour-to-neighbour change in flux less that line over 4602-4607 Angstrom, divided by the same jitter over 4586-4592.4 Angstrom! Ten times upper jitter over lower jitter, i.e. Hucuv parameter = 13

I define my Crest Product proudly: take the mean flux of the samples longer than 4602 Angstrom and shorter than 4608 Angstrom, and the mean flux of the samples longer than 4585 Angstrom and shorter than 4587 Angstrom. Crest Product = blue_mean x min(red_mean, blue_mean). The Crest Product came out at 94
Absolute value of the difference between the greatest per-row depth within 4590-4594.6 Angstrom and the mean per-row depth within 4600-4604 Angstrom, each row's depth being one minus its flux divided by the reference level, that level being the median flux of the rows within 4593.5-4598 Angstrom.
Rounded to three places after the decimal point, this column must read 0.129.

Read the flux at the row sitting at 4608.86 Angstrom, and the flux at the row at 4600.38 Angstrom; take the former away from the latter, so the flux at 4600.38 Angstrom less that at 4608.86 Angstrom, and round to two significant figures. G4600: -0.76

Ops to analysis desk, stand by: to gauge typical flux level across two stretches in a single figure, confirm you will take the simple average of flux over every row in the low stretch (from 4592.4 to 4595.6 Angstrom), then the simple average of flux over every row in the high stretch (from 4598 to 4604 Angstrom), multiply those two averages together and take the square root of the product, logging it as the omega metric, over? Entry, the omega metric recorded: 9.5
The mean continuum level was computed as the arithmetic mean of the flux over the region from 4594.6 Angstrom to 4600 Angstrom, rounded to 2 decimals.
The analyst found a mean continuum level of 9.62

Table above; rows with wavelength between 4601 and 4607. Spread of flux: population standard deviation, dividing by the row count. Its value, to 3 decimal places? 0.336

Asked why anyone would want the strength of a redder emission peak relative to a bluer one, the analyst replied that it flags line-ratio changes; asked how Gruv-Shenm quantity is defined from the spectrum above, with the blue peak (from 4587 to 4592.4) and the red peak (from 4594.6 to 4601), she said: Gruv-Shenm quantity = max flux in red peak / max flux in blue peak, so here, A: 0.97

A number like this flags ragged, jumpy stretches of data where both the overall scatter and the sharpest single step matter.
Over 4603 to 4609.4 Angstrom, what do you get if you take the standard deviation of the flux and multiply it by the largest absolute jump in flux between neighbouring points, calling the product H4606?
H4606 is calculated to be 0.1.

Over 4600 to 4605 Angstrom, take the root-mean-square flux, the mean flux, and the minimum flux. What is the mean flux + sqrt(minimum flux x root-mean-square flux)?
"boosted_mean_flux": 19.81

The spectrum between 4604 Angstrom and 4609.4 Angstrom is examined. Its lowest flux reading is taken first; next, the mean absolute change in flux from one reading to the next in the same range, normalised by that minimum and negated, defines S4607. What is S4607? -0.018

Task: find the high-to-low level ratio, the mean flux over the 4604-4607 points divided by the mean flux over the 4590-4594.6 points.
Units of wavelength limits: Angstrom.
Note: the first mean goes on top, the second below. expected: 1.04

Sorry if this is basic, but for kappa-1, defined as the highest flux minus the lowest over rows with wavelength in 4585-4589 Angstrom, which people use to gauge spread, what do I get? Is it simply 0.9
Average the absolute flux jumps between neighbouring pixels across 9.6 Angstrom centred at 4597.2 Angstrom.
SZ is 0.39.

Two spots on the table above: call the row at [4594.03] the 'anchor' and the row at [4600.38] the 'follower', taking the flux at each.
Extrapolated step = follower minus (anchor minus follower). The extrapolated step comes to 10.2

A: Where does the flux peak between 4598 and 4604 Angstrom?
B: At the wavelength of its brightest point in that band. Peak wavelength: 4603.56 Angstrom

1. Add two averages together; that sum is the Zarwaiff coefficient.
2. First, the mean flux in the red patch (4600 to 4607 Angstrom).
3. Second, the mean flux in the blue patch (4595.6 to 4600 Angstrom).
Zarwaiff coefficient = 19.9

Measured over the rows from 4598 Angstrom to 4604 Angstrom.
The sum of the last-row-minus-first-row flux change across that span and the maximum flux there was 11.0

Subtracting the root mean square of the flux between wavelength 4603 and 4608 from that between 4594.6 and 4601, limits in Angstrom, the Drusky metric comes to -0.6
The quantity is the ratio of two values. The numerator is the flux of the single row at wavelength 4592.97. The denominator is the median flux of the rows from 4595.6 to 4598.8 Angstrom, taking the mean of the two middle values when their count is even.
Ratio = 0.95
